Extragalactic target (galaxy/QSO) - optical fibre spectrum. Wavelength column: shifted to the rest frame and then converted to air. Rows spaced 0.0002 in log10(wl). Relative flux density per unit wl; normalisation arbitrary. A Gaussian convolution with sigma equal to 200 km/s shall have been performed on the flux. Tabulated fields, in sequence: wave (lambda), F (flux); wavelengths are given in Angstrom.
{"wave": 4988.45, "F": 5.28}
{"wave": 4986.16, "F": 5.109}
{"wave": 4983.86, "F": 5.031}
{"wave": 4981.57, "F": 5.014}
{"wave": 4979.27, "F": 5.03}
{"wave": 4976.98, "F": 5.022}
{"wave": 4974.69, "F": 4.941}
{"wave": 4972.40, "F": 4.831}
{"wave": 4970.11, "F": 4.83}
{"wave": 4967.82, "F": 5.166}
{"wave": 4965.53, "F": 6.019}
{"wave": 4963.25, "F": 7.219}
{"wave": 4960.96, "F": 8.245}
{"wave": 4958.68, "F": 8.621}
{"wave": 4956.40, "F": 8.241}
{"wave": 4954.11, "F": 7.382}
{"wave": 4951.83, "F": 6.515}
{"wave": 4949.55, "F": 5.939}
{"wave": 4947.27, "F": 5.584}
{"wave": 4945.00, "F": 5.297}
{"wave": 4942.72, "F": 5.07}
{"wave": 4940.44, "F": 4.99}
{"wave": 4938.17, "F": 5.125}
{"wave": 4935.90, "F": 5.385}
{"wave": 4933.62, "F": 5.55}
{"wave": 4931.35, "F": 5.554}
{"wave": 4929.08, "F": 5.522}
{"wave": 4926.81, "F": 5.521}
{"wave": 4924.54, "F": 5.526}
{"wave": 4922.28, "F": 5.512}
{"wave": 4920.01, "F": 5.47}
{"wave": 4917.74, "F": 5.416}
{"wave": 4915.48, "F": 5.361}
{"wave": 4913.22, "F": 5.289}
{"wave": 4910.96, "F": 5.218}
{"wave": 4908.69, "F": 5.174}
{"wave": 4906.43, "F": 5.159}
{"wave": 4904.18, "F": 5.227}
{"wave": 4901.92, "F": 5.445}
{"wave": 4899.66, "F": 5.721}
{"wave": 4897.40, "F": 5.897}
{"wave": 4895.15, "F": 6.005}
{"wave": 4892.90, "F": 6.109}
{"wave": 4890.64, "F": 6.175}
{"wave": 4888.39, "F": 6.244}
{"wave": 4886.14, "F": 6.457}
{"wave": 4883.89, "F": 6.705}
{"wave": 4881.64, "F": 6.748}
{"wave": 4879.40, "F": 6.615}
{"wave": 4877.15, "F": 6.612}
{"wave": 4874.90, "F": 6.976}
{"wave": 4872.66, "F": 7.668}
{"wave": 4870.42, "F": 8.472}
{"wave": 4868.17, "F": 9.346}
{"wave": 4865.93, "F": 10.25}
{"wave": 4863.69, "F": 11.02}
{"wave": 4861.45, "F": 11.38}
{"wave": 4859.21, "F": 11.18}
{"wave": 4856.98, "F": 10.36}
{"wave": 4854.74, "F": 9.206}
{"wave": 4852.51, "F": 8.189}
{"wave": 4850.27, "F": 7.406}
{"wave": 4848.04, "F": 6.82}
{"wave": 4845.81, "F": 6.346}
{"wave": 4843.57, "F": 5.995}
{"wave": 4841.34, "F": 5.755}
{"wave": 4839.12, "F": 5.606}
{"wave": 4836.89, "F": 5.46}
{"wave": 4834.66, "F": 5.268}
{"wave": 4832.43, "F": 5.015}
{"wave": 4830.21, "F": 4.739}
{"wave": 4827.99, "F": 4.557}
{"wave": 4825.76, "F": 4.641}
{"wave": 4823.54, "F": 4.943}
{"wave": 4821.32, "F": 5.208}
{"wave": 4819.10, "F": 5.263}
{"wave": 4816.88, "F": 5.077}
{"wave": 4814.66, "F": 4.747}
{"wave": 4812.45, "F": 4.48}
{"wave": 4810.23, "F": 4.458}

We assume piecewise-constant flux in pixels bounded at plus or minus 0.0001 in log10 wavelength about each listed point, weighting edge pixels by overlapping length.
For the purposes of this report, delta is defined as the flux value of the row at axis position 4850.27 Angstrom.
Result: 7.406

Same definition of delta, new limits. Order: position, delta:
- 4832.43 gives 5.015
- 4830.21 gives 4.739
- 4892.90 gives 6.109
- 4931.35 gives 5.554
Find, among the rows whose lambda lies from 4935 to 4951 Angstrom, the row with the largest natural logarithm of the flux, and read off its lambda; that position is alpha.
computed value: 4949.55 Angstrom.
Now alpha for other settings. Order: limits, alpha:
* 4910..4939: 4931.35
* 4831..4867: 4861.45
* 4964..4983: 4965.53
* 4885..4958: 4956.40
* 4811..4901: 4861.45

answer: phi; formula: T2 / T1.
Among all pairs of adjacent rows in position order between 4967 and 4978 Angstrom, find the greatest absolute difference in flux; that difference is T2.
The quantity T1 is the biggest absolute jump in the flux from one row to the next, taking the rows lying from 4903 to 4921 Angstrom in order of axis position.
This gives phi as 4.7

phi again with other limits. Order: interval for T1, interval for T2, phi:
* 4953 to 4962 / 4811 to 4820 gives 0.4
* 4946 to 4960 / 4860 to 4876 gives 1.0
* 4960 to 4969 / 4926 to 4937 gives 0.1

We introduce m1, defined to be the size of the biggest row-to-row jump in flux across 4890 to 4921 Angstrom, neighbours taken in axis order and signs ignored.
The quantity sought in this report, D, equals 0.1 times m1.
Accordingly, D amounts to 0.028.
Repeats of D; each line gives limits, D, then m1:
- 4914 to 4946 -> 0.026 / 0.26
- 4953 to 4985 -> 0.120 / 1.20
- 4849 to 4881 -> 0.115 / 1.15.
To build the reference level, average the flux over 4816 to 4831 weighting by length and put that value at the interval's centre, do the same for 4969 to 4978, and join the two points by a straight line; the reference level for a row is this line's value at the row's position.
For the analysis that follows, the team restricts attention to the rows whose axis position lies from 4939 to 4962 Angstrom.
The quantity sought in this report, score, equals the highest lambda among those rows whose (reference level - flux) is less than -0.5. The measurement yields 4960.96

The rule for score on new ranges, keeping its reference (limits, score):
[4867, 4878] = 4877.15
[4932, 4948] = 4947.27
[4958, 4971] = 4965.53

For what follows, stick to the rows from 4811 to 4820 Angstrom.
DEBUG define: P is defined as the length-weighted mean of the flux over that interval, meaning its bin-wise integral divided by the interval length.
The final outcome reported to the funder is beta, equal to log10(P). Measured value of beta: 0.69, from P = 4.9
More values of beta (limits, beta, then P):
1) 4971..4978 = 0.69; 4.9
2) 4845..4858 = 0.91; 8.1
